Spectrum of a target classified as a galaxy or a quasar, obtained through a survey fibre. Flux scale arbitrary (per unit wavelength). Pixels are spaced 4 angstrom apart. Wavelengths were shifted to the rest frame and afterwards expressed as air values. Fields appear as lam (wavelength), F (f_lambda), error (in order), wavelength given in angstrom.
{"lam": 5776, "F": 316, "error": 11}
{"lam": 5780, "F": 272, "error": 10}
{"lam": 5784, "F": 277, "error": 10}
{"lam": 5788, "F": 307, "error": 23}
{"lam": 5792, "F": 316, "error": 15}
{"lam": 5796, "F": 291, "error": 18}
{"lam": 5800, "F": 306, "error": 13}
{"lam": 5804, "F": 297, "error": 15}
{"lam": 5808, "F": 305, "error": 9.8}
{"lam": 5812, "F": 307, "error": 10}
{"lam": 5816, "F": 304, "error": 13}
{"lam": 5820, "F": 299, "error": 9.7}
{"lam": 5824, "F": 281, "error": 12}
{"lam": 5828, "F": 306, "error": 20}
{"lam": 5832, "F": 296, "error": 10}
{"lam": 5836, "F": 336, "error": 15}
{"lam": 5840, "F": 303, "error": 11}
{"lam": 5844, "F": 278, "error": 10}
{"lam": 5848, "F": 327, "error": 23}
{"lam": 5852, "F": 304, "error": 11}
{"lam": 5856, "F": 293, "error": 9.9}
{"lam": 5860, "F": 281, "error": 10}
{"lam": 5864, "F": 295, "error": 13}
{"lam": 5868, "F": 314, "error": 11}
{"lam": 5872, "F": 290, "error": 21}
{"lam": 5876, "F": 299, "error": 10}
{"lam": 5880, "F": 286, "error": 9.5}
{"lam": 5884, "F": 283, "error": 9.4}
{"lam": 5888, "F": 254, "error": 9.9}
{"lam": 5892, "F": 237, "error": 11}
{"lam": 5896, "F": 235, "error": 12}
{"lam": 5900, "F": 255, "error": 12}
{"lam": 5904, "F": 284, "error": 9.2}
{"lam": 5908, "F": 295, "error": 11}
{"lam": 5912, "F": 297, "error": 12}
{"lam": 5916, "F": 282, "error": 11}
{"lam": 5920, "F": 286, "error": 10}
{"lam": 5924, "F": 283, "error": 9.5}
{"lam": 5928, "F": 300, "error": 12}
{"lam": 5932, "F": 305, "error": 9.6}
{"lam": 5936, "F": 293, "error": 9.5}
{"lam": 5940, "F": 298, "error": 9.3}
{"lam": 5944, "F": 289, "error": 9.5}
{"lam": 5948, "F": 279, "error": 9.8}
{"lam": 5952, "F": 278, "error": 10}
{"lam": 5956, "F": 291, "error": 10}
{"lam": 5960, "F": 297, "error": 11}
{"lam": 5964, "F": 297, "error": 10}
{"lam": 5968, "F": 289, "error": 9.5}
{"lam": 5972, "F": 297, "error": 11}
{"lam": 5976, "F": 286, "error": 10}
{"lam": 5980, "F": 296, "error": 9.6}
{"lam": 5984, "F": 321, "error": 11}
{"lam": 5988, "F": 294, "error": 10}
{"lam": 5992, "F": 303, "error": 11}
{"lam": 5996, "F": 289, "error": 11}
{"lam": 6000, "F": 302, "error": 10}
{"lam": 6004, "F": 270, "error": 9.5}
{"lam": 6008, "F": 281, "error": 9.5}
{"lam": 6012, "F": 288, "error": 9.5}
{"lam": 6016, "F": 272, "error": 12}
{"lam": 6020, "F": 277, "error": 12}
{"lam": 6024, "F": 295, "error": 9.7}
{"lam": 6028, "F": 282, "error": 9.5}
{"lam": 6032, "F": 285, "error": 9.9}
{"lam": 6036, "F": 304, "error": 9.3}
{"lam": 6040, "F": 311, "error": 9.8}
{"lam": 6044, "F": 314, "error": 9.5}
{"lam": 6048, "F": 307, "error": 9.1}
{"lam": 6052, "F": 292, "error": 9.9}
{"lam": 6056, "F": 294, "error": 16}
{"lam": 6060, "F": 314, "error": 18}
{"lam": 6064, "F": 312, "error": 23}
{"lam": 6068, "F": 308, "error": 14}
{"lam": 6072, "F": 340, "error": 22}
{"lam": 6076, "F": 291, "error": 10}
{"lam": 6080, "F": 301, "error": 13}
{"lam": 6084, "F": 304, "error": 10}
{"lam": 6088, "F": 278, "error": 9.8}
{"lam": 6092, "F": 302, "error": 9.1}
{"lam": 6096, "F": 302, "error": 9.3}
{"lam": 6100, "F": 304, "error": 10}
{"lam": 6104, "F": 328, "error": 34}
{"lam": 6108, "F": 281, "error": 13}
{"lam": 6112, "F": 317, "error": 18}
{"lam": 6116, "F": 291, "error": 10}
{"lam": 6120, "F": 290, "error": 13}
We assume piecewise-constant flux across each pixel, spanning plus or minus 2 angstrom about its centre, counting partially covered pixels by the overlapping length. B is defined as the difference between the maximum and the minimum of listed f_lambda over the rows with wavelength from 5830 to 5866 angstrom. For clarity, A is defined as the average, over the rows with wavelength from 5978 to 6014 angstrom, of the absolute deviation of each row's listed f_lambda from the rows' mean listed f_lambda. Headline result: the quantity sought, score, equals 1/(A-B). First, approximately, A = 10.5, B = 58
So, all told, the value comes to -0.021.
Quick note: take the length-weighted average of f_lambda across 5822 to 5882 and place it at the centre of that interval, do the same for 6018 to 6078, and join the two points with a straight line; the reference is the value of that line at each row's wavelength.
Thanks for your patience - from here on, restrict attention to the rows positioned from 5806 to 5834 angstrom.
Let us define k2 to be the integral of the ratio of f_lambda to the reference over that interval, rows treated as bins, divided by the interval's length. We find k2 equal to 1.00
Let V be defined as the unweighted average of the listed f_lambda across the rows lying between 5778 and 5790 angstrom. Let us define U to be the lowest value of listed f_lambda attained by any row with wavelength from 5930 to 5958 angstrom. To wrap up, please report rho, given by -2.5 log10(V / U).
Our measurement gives -0.028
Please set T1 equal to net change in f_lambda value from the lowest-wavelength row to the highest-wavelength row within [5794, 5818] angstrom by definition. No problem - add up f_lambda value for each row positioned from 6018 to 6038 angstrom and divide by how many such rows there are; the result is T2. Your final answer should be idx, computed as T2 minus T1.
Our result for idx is 276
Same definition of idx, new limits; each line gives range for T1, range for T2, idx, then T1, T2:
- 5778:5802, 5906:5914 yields 262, 34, 296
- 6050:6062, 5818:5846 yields 278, 22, 300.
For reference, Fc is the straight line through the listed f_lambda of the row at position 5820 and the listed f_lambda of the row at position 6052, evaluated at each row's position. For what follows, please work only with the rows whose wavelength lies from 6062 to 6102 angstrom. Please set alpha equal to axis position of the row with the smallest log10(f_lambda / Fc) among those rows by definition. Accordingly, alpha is 6088 angstrom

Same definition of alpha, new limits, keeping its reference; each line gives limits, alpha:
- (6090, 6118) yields 6108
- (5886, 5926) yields 5896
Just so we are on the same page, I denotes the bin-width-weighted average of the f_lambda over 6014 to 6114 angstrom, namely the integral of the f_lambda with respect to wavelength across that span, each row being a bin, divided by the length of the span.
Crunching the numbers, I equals 301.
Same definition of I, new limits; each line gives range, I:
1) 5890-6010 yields 287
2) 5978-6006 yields 296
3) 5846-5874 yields 301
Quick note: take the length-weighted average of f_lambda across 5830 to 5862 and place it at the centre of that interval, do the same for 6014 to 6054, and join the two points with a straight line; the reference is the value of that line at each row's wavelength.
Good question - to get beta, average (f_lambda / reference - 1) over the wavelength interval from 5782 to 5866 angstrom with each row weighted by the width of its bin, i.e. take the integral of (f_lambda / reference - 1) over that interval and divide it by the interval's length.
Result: -0.009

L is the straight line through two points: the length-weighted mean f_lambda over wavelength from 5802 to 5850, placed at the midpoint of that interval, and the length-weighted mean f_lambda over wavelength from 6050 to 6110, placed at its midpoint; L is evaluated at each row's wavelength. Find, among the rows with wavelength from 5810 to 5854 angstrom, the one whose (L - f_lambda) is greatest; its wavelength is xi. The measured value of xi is 5844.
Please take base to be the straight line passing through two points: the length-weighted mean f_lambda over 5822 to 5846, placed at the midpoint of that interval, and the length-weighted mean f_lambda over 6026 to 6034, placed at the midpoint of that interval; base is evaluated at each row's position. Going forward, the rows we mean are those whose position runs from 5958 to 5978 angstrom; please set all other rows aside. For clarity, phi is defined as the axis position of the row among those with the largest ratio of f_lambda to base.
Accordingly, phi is 5972 angstrom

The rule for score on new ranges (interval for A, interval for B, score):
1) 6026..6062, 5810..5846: -0.021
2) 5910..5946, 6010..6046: -0.028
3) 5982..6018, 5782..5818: -0.038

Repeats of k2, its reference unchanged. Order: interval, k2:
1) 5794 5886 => 1.00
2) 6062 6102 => 1.01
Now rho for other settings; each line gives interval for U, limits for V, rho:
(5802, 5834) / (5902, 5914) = -0.042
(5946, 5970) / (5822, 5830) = -0.059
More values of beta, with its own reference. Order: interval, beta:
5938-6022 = -0.021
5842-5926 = -0.056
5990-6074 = 0.011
